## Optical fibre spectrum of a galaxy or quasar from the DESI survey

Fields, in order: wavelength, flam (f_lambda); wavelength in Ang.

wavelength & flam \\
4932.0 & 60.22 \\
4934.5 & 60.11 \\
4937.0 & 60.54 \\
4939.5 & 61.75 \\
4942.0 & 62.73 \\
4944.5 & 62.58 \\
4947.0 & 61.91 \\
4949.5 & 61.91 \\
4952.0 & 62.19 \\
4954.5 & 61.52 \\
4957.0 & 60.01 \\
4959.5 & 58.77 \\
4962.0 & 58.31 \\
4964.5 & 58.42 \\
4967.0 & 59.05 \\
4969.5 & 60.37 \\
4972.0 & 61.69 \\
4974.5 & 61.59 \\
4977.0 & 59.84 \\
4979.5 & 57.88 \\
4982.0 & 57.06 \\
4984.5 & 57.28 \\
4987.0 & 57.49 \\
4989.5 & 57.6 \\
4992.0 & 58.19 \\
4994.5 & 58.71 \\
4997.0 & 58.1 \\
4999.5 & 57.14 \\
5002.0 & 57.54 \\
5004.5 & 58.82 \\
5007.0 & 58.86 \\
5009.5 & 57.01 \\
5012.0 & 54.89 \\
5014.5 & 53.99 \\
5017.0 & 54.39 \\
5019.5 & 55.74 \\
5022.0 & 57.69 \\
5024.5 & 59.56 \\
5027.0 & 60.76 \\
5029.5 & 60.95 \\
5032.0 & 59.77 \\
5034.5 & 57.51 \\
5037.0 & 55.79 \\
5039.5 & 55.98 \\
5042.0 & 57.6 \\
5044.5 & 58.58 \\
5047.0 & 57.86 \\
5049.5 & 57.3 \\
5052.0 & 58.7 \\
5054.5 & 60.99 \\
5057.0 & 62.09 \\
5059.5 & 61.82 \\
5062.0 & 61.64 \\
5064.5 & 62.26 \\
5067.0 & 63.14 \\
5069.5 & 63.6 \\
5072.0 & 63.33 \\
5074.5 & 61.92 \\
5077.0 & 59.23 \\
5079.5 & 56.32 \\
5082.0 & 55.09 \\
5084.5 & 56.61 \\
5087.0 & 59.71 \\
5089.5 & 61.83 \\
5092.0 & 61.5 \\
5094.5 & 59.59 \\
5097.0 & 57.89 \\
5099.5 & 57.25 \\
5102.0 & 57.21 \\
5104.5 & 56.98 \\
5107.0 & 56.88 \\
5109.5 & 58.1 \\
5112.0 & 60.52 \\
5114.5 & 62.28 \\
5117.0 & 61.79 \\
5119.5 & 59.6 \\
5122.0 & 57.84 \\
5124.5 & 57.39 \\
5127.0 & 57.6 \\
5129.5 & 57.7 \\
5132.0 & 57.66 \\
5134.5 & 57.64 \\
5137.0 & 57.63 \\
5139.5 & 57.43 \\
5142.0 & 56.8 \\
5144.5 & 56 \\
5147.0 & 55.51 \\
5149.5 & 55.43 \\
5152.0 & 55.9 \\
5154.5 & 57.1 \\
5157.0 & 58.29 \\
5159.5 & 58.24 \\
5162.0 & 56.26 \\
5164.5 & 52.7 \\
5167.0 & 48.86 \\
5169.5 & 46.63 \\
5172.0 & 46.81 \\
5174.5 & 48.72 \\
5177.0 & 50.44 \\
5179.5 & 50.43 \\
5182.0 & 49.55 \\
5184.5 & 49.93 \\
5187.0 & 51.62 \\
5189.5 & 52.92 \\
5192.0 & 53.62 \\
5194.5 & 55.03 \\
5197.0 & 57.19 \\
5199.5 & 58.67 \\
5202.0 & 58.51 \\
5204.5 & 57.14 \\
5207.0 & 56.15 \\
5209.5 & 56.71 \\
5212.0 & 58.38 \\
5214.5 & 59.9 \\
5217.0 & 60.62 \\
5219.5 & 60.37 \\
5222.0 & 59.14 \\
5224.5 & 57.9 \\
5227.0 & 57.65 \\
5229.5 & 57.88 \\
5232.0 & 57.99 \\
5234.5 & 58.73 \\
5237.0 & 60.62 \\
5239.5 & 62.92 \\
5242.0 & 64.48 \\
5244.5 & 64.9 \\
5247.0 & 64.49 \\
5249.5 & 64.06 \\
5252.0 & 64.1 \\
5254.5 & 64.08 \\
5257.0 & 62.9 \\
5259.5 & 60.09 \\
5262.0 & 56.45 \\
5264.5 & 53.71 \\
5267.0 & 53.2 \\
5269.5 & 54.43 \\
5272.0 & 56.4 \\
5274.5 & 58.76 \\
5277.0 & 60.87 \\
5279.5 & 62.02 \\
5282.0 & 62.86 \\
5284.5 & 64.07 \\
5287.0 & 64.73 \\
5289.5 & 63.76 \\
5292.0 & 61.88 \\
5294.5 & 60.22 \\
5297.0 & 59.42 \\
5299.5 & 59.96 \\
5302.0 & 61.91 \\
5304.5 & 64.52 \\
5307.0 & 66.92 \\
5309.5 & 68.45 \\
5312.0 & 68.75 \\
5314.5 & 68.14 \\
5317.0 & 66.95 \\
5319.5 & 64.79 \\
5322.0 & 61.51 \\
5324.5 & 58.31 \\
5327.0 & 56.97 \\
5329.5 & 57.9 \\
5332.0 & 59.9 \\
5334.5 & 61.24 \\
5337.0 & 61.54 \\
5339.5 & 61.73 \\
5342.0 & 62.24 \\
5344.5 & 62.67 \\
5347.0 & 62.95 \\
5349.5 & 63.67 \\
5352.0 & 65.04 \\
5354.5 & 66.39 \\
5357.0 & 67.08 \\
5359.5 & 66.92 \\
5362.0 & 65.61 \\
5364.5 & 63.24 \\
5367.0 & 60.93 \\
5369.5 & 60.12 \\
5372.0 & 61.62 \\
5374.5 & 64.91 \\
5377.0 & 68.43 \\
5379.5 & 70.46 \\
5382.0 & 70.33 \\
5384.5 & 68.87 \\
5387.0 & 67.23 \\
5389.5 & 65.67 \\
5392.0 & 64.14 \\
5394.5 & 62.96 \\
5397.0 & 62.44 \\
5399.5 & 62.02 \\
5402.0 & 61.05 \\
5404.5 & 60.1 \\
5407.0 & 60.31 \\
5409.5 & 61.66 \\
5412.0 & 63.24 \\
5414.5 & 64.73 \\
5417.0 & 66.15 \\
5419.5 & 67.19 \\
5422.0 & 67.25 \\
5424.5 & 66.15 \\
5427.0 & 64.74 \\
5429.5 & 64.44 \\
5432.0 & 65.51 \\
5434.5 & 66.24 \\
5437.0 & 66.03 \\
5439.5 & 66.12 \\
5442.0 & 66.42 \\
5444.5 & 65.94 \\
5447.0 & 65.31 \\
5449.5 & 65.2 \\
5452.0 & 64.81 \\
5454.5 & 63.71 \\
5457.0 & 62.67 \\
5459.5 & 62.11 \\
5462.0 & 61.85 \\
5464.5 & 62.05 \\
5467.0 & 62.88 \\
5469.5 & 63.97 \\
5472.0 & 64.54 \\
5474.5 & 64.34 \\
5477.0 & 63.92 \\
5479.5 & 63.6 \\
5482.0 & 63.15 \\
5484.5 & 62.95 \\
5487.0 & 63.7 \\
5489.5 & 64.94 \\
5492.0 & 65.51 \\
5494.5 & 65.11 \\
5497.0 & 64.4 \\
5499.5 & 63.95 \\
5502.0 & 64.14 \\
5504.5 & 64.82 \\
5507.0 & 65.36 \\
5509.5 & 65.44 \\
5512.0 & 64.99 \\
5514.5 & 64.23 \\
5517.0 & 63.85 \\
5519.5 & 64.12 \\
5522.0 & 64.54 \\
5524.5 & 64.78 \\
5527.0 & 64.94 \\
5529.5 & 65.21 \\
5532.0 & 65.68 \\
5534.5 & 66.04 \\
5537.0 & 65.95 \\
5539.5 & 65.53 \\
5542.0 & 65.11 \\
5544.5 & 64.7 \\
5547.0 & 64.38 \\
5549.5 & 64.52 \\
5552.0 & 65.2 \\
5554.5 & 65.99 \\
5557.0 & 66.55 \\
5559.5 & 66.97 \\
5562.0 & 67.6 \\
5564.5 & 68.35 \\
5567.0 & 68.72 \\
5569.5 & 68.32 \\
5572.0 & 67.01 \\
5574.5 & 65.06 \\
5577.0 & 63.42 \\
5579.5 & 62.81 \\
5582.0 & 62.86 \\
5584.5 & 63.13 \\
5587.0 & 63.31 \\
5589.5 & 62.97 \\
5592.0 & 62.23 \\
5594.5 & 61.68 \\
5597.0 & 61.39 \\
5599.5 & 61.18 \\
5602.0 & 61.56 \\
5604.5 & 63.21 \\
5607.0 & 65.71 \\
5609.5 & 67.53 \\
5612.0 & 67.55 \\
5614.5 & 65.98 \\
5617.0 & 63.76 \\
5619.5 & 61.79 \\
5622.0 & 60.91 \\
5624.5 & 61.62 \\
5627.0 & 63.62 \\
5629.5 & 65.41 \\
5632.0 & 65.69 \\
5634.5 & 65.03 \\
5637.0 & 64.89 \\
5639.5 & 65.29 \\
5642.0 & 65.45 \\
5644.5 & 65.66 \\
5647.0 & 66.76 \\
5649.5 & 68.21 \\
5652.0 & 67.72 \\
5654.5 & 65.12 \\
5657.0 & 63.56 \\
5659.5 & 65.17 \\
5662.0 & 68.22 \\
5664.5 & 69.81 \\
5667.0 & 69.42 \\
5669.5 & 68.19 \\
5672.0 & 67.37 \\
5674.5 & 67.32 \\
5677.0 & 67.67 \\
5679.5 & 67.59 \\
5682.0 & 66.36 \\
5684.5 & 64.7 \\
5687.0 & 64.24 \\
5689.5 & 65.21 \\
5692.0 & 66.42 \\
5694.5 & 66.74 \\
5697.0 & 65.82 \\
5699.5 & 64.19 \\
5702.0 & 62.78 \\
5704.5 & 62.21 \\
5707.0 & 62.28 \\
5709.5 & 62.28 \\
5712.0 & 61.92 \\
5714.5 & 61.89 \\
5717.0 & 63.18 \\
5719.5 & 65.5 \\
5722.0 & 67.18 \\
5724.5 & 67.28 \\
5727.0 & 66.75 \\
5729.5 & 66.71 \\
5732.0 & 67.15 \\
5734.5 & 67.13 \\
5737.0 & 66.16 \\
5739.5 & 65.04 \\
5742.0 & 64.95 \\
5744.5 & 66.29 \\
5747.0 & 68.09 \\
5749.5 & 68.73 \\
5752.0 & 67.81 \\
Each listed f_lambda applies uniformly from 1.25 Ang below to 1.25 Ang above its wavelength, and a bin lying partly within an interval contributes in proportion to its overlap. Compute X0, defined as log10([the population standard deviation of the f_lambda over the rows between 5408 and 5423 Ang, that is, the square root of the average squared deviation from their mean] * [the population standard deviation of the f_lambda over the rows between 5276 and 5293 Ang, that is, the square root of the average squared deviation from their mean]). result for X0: 0.4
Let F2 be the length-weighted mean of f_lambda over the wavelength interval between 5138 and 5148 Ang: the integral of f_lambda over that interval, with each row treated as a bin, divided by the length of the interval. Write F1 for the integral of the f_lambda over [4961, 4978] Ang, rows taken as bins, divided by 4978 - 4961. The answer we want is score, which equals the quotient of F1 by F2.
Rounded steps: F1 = 60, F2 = 56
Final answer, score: 1.06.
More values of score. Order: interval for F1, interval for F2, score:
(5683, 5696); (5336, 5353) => 1.04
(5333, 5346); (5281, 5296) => 0.98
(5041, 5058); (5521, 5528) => 0.91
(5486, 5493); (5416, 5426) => 0.97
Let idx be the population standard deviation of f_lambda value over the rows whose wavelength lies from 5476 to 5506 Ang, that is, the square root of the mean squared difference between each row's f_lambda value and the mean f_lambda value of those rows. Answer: 0.8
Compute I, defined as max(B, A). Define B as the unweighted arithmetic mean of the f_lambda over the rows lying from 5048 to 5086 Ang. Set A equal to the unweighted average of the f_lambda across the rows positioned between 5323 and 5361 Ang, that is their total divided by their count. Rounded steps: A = 62.3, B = 60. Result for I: 62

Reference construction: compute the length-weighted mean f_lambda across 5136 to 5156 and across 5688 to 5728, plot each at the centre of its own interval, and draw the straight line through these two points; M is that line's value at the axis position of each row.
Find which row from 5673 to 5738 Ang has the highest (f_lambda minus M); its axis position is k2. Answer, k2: 5677.0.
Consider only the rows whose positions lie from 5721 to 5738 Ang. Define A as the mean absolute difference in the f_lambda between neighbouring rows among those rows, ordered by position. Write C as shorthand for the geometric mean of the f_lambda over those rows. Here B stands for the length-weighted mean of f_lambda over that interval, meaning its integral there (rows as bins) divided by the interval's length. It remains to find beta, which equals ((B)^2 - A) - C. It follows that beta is 4410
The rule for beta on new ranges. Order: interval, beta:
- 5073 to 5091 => 3394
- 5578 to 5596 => 3869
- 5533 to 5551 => 4183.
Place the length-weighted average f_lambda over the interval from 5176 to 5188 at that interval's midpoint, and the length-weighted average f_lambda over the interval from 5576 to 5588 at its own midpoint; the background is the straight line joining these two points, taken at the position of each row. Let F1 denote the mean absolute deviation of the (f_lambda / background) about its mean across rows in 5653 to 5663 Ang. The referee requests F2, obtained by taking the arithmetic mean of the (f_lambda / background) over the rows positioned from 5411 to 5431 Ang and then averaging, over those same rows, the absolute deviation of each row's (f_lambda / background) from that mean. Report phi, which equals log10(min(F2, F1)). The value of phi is -1.7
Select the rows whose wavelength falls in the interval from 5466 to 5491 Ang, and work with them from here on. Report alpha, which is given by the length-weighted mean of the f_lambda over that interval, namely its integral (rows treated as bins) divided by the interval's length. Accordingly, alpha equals 63.8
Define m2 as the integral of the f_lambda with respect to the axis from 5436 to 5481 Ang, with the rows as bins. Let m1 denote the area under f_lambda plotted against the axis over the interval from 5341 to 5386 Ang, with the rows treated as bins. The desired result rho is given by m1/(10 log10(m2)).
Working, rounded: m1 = 2930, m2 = 2888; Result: 85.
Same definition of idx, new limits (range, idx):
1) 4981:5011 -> 0.7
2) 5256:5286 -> 3.7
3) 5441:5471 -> 1.5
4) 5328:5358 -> 2.5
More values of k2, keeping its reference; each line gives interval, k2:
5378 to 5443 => 5379.5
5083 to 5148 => 5114.5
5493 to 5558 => 5557.0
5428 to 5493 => 5442.0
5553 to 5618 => 5567.0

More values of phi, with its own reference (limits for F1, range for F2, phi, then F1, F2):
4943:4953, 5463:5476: -2.2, 0.007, 0.013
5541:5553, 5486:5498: -2.3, 0.005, 0.009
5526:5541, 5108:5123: -2.3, 0.005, 0.032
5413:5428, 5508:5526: -2.1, 0.015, 0.008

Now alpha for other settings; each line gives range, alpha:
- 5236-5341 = 61.8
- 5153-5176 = 52.6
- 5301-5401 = 64.1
